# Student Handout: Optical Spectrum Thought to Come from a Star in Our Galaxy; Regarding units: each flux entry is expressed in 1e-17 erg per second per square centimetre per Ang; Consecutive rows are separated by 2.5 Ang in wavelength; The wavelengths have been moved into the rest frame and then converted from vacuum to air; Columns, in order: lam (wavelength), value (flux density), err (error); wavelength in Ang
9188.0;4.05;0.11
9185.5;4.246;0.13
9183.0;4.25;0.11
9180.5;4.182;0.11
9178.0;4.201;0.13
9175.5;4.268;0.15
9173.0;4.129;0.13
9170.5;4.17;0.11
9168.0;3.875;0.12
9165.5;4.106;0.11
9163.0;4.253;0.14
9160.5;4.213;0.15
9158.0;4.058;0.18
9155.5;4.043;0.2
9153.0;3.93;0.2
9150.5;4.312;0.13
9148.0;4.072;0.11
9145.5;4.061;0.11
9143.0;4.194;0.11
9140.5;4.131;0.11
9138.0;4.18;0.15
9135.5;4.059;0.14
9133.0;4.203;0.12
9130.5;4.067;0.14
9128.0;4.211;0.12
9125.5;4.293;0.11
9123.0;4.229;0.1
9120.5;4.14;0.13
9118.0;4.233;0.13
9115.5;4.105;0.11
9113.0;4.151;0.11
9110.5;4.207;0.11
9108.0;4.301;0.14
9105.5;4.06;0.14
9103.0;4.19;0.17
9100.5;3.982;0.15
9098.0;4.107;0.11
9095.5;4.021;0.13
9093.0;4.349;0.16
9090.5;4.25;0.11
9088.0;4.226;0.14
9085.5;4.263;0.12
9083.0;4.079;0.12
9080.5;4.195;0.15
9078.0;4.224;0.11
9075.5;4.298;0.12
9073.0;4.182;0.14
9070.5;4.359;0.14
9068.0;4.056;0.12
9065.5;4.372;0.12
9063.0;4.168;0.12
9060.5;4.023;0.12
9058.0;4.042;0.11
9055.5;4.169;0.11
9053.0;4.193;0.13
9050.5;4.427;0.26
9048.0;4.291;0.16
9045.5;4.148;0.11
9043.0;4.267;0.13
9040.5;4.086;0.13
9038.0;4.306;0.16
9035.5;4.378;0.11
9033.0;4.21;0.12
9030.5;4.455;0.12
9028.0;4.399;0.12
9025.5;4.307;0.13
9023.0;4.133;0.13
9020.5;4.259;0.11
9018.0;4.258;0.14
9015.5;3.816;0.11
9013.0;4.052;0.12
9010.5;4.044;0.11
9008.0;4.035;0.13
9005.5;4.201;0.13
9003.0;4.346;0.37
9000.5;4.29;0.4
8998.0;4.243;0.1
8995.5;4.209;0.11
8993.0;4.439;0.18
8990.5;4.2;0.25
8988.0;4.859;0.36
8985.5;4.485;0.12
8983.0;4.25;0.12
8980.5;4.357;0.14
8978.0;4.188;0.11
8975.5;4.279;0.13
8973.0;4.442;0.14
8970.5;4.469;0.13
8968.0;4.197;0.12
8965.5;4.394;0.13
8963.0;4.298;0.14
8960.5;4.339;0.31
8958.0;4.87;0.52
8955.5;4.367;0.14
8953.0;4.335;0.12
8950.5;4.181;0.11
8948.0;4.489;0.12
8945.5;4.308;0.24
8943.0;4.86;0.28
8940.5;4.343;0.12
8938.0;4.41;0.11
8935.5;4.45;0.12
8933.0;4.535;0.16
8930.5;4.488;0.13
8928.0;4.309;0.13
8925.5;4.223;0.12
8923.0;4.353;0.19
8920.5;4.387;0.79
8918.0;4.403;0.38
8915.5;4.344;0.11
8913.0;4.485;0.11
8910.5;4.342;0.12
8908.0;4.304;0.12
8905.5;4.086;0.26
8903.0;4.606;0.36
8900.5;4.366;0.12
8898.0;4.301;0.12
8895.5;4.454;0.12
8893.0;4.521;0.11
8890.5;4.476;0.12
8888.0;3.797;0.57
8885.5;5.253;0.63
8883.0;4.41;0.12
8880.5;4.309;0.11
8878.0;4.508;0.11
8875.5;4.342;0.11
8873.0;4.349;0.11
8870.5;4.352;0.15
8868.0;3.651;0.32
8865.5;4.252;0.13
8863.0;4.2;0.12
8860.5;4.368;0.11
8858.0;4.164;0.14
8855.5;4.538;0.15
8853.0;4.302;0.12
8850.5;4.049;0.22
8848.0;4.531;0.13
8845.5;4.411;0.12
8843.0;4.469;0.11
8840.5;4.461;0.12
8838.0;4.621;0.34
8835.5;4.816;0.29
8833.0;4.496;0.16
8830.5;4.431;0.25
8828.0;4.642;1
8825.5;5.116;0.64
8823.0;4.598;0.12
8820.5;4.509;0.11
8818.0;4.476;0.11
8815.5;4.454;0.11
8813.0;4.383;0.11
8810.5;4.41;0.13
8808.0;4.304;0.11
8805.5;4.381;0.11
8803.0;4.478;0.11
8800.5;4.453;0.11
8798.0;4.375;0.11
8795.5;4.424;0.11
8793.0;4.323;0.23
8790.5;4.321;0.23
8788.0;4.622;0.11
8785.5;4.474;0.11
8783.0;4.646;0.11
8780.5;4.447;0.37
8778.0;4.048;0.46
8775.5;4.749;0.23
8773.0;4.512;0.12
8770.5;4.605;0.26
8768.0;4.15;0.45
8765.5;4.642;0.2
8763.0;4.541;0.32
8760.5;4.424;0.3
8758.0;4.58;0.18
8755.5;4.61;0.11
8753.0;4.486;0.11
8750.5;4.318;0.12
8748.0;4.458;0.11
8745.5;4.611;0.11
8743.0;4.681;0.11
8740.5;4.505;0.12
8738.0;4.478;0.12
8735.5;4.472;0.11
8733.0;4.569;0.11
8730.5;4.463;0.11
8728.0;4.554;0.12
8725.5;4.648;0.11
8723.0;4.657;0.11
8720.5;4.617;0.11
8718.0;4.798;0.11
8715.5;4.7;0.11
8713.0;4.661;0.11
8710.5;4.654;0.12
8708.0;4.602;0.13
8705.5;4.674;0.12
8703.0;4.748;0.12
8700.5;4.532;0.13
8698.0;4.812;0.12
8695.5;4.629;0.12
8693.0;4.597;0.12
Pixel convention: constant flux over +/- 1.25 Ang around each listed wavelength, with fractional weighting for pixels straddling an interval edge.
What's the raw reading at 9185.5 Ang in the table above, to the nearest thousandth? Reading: 4.246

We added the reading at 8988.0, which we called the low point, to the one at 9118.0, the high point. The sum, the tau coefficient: 9.1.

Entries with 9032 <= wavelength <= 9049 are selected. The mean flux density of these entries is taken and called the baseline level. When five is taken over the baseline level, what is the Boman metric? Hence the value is 1.18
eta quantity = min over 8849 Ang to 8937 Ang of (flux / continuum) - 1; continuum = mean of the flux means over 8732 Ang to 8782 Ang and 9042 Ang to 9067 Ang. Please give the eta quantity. -0.16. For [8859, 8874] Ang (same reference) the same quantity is -0.16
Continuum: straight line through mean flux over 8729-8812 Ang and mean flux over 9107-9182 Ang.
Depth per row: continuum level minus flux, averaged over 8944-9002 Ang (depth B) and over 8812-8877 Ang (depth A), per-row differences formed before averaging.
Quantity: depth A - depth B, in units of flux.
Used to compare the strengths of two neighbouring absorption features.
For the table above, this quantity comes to 0.06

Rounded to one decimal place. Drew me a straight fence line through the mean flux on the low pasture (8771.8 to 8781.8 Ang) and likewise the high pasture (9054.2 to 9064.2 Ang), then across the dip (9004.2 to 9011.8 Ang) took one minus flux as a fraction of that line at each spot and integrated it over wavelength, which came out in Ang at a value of 0.1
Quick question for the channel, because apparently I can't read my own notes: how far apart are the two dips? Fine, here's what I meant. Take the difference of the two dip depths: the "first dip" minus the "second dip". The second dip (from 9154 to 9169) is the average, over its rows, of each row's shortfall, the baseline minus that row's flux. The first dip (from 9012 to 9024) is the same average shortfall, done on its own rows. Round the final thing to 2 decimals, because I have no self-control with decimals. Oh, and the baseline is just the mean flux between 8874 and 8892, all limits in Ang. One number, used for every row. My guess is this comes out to -0.01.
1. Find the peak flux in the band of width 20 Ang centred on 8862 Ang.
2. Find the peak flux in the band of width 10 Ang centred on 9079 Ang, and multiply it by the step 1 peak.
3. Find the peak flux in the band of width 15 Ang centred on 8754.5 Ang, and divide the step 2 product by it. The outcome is 4.23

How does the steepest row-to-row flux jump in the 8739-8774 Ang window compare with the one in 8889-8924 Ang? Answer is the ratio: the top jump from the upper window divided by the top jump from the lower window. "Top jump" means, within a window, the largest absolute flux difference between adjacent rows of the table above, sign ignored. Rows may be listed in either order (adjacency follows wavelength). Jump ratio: 1.06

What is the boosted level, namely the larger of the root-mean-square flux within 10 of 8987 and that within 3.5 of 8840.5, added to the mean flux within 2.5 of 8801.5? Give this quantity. 8.98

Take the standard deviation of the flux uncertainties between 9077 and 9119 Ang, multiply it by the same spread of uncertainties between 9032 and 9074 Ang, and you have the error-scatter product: 0.0007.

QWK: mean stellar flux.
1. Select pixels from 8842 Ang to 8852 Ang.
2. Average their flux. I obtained 4.36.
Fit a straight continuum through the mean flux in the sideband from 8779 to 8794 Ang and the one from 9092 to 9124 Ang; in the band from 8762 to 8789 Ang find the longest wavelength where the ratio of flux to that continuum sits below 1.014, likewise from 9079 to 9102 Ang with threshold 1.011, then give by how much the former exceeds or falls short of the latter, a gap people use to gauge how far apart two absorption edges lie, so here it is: -315.0 Ang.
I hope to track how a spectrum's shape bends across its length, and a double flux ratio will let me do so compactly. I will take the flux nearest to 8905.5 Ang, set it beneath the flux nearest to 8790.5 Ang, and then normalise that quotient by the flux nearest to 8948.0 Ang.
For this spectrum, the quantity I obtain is 0.236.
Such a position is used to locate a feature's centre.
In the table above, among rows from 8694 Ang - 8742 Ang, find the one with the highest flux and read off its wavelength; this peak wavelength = 8698.0 Ang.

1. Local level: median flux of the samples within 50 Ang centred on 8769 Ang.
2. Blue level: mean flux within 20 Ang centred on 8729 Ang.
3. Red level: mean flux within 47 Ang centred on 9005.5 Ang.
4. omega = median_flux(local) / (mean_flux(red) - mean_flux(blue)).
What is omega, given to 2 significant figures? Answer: -15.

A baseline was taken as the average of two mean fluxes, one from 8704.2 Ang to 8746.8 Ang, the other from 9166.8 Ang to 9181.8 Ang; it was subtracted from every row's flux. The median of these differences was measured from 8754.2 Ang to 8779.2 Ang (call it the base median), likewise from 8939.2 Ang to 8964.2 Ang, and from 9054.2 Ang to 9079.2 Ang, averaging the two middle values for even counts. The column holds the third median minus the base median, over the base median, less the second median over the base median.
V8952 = -1.9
